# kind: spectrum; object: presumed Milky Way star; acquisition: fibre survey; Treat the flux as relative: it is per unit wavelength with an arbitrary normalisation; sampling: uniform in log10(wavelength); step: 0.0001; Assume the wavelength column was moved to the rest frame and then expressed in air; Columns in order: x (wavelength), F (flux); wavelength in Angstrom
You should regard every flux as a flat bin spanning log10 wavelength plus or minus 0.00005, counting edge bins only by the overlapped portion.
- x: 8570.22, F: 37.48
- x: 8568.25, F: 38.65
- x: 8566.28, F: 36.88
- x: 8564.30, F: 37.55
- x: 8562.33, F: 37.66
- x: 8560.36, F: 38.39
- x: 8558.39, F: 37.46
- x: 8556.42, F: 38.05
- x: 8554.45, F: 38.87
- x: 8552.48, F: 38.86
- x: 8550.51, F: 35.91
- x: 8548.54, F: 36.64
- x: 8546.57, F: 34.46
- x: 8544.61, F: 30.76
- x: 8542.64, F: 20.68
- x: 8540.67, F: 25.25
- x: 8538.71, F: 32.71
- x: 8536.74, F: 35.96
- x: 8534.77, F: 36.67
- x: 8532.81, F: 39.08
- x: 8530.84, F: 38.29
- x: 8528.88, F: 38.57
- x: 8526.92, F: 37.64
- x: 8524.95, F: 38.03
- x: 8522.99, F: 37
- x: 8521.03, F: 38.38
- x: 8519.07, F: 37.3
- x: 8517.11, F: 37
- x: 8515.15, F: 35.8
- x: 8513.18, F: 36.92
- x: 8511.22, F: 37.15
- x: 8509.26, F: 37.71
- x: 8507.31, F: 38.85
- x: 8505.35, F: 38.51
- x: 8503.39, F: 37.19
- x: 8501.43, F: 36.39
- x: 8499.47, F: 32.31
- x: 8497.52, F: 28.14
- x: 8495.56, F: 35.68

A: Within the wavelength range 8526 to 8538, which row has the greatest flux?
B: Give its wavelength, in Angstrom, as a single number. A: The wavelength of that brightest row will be 8532.81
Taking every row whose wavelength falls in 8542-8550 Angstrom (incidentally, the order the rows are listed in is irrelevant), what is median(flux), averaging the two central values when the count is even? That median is 32.6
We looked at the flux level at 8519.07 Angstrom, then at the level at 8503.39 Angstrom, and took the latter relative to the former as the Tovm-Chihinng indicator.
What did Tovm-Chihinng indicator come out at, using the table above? 1.00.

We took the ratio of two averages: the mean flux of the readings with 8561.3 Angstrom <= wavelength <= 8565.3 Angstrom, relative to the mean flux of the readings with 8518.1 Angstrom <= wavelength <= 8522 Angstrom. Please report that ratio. 0.99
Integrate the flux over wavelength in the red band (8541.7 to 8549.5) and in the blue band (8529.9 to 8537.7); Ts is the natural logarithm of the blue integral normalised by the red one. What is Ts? 0.20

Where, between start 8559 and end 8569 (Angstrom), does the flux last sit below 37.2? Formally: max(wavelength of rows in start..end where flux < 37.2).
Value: 8566.28 Angstrom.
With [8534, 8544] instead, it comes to 8542.64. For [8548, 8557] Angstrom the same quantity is 8550.51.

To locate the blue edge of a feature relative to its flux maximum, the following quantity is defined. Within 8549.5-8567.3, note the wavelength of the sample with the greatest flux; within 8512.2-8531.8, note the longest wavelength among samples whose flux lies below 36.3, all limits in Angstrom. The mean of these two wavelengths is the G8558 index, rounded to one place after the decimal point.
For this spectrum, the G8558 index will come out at 8534.8 Angstrom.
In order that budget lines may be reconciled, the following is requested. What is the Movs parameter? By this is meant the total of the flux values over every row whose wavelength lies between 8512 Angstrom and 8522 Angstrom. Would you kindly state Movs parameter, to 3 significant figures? 185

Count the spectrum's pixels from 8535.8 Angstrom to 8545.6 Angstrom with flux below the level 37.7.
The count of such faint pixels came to 5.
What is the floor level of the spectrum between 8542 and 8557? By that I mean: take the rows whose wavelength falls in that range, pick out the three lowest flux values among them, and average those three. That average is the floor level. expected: 28.6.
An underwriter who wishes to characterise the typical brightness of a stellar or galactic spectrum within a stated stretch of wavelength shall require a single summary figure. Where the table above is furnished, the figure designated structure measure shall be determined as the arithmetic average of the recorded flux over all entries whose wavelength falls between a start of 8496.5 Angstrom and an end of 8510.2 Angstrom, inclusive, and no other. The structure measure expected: 36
